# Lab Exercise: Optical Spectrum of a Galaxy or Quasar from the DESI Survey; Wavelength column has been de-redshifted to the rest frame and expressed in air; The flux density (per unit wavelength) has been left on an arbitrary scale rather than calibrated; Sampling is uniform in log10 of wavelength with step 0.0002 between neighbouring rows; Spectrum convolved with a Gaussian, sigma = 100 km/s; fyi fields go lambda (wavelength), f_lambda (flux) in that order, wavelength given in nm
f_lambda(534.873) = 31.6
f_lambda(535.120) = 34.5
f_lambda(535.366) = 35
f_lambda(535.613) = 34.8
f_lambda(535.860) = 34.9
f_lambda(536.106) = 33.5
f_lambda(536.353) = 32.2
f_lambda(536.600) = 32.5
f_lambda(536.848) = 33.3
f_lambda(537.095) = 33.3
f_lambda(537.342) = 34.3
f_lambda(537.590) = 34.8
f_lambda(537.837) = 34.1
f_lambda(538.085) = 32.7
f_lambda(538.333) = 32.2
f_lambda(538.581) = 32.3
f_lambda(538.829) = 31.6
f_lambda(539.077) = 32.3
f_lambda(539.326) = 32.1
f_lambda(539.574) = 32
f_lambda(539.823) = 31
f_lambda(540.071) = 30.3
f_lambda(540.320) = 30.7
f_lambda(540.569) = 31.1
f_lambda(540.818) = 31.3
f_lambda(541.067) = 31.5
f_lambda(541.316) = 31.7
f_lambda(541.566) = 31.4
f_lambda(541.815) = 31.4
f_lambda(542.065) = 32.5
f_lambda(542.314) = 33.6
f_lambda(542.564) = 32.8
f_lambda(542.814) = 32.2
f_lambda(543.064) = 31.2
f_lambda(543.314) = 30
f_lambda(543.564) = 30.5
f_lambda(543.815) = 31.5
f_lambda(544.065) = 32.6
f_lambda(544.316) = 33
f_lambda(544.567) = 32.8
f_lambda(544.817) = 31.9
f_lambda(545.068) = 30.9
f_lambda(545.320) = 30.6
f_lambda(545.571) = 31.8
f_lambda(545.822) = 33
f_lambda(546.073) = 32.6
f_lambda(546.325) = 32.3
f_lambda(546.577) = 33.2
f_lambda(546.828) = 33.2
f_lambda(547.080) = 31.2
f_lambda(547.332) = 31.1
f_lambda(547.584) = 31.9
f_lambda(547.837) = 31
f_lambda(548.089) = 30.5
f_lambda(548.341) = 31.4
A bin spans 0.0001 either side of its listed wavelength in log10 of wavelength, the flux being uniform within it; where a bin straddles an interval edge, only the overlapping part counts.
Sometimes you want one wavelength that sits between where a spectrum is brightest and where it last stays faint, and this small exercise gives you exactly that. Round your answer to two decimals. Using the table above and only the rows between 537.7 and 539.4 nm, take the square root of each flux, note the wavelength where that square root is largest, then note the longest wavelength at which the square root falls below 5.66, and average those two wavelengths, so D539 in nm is 538.33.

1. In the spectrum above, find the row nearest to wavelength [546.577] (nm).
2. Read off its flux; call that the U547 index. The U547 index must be 33.2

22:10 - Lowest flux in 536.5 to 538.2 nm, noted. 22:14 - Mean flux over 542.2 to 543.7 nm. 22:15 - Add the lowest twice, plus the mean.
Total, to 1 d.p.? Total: 96.7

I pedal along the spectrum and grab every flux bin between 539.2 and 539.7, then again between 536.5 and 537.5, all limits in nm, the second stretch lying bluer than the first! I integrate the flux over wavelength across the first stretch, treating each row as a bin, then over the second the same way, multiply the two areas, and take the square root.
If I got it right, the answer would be 23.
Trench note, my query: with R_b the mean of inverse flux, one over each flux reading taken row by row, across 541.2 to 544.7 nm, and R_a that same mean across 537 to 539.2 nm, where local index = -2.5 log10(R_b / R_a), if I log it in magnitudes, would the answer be -0.037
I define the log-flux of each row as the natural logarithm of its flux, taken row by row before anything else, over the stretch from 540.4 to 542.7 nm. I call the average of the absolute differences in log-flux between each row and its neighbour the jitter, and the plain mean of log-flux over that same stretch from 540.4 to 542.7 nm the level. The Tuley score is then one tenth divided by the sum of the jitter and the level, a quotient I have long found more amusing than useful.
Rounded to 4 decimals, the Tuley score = 0.0288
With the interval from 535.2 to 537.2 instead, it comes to 0.0283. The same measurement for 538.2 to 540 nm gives 0.0288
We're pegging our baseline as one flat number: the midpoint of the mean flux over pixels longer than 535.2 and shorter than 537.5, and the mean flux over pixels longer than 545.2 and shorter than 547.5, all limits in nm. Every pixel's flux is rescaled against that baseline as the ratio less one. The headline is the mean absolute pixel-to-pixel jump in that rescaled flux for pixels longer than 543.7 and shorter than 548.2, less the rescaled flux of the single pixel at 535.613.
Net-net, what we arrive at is -0.03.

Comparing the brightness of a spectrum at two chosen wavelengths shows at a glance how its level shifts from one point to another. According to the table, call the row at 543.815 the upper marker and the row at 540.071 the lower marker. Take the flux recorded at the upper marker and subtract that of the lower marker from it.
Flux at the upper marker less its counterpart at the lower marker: 1.2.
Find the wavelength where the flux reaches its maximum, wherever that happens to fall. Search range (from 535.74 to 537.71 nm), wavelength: 535.860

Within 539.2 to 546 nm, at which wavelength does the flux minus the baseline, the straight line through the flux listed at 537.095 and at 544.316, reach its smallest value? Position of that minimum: 543.314 nm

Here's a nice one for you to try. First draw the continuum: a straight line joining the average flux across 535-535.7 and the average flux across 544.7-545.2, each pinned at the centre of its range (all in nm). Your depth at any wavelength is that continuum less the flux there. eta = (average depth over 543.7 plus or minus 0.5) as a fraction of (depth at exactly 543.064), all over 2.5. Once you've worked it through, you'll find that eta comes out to 0.3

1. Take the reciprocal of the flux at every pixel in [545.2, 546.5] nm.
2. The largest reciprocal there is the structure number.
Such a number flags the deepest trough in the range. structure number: 0.0327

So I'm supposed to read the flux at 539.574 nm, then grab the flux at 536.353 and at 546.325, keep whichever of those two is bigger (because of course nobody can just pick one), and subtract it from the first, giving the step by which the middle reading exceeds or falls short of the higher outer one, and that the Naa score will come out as 0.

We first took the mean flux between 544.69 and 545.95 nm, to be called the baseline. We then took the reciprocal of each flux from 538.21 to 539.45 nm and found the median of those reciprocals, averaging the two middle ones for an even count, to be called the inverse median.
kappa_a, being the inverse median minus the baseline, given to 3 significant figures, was -31.6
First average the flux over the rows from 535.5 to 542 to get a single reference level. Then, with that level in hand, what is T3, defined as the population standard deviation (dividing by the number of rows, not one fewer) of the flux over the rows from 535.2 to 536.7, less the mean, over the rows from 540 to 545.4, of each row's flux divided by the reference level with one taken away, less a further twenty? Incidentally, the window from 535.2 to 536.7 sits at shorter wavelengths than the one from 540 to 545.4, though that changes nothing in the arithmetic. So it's -18.8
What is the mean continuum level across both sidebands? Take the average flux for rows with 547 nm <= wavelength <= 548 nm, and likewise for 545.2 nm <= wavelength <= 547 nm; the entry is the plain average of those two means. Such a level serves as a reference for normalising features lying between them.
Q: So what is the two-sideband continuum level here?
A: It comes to 31.8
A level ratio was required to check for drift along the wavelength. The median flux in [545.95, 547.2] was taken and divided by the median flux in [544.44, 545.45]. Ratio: 1.04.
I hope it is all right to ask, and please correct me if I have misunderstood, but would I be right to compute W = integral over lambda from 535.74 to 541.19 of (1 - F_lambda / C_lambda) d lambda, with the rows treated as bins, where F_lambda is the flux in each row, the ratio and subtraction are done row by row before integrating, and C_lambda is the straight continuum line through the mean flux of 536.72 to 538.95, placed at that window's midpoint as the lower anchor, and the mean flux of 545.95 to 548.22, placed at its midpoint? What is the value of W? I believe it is 0.11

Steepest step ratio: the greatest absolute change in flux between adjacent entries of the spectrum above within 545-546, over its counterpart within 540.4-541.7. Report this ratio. 4.00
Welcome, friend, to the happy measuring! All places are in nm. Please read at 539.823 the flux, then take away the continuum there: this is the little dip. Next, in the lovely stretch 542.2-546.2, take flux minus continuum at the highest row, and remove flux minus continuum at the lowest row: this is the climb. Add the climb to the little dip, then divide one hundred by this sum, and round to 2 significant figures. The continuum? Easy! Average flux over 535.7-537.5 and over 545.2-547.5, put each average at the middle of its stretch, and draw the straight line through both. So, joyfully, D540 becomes -40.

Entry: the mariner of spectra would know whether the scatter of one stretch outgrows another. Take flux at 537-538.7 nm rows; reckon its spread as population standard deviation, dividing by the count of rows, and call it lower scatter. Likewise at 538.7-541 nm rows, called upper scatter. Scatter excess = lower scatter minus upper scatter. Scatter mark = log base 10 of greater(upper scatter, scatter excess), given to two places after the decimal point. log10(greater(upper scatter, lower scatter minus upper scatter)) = -0.20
